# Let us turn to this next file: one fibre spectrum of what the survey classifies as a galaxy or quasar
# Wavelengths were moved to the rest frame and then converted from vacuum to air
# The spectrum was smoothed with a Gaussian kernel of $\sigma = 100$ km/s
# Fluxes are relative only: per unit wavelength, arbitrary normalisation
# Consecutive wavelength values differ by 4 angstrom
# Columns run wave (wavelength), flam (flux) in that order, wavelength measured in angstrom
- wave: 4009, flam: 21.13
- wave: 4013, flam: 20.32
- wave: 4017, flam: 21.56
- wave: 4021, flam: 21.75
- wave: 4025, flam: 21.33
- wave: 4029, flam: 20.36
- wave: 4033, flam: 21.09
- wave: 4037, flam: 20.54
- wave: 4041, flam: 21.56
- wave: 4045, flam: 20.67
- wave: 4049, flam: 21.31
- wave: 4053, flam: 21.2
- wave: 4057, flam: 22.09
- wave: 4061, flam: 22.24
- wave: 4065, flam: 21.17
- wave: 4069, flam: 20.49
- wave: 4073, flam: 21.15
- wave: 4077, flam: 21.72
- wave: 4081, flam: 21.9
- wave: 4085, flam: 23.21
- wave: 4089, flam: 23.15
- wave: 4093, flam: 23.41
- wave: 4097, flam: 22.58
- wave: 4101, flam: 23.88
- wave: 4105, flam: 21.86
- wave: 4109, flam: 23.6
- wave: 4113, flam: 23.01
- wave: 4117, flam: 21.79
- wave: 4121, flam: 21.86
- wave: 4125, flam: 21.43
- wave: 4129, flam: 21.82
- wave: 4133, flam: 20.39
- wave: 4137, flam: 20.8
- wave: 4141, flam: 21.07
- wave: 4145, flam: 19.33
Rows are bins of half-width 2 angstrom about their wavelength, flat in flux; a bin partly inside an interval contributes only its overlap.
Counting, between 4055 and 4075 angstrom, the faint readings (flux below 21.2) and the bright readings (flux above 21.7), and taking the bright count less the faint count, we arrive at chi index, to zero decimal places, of -1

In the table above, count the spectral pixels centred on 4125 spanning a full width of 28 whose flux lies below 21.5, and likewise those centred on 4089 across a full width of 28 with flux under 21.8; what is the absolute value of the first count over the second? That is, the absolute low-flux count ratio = 3.00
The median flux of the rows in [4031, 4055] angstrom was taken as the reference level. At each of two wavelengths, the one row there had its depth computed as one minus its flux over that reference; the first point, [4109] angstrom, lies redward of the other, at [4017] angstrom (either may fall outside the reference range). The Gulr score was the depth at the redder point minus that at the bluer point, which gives -0.10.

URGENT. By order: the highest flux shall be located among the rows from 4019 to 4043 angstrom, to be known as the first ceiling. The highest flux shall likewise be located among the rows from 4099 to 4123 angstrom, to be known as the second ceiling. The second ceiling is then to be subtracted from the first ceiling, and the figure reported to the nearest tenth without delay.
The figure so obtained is -2.1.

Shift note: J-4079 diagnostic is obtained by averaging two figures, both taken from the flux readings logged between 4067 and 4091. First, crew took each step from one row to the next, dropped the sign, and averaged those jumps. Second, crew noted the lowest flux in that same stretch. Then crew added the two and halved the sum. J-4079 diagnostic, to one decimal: 10.5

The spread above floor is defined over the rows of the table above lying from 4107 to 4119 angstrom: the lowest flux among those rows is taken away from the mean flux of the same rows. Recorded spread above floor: 1.01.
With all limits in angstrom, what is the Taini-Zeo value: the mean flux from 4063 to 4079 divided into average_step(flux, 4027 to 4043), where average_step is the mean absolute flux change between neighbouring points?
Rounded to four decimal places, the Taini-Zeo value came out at 0.0363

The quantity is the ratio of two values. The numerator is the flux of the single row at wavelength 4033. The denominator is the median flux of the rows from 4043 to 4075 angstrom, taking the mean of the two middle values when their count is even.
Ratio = 1.00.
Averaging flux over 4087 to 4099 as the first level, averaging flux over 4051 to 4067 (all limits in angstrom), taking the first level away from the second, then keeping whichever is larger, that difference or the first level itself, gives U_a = 23.0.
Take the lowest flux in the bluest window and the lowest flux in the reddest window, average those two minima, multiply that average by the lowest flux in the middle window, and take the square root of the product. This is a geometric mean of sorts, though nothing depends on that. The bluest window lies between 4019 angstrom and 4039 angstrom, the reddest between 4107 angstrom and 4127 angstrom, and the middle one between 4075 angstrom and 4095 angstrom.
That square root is 21.3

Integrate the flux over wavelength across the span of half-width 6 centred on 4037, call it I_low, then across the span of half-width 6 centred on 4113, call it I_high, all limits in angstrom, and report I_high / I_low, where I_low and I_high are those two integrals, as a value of 1.08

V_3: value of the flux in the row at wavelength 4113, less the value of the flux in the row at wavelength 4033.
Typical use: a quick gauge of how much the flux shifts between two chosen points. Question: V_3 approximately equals 1.9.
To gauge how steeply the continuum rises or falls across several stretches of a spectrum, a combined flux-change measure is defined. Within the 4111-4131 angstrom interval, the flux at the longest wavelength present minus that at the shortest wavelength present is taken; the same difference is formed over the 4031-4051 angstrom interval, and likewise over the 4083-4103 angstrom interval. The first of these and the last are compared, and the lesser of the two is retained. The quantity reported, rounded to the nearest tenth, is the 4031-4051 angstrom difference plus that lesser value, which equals -1.0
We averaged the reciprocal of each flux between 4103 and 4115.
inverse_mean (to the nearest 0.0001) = 0.0439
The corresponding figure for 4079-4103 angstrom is 0.0435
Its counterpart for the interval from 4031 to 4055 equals 0.0475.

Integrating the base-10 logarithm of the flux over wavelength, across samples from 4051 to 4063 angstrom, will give 16.1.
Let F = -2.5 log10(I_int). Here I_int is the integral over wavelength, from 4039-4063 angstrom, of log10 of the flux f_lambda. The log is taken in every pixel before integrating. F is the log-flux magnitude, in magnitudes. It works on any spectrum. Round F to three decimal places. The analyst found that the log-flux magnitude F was -3.762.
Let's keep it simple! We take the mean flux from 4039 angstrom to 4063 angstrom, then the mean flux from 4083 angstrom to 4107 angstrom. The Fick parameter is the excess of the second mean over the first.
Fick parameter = 1.5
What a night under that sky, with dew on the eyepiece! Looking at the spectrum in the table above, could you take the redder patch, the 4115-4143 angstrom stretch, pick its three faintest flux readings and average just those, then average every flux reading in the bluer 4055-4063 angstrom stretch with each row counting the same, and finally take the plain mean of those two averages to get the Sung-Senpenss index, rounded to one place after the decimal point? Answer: 21.5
